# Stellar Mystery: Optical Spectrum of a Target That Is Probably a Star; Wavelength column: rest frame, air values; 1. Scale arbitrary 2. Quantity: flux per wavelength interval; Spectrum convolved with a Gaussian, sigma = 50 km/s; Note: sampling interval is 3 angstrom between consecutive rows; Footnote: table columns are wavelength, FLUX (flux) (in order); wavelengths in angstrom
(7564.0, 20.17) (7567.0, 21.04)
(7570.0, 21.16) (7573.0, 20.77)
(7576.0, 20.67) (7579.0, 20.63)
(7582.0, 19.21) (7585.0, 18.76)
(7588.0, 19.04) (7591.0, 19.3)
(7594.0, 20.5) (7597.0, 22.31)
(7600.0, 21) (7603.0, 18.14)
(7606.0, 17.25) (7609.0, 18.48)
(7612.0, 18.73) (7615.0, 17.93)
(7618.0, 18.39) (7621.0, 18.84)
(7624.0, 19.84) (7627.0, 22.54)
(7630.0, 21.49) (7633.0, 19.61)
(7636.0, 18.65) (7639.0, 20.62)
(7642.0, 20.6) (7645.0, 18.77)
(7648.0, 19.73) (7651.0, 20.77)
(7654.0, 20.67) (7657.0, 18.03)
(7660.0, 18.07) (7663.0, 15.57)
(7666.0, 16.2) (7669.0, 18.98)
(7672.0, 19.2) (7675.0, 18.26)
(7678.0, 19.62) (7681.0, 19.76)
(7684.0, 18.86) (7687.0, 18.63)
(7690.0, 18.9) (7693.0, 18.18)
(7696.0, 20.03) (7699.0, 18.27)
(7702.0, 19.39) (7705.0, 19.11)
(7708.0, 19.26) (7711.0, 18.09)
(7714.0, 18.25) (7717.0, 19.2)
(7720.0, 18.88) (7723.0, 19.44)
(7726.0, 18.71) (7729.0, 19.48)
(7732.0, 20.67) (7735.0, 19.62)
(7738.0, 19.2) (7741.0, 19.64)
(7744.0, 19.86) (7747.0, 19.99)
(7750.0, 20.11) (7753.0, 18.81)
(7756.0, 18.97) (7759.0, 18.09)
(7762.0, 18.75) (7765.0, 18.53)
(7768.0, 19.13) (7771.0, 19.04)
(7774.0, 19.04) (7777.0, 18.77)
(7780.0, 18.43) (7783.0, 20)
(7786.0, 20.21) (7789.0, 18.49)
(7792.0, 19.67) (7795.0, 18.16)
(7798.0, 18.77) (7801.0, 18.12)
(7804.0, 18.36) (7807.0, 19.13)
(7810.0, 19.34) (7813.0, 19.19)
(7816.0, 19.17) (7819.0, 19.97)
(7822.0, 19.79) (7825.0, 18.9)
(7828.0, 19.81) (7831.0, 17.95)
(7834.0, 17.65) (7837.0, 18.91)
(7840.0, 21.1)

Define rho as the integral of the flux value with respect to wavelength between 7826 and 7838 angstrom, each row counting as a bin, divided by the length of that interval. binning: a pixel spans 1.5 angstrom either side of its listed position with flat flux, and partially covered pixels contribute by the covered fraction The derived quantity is 18.6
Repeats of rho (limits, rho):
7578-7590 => 19.4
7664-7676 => 18.0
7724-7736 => 19.6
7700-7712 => 19.0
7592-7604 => 20.5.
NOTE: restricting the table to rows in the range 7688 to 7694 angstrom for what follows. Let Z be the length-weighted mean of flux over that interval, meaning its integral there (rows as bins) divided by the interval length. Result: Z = 18.6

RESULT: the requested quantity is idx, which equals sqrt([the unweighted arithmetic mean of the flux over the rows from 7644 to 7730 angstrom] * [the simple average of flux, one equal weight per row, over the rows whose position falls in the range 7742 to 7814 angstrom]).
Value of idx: 18.9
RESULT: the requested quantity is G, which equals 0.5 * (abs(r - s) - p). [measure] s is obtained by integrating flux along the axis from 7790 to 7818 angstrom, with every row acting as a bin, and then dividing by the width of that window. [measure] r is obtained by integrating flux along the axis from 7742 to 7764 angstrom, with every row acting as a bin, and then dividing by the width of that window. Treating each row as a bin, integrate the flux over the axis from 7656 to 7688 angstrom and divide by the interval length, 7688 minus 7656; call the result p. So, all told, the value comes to -8.98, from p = 18.3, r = 19.2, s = 18.89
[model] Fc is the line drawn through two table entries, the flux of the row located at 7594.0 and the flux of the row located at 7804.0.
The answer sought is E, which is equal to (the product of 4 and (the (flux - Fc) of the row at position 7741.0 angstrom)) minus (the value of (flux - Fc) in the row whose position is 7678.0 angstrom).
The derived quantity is 3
